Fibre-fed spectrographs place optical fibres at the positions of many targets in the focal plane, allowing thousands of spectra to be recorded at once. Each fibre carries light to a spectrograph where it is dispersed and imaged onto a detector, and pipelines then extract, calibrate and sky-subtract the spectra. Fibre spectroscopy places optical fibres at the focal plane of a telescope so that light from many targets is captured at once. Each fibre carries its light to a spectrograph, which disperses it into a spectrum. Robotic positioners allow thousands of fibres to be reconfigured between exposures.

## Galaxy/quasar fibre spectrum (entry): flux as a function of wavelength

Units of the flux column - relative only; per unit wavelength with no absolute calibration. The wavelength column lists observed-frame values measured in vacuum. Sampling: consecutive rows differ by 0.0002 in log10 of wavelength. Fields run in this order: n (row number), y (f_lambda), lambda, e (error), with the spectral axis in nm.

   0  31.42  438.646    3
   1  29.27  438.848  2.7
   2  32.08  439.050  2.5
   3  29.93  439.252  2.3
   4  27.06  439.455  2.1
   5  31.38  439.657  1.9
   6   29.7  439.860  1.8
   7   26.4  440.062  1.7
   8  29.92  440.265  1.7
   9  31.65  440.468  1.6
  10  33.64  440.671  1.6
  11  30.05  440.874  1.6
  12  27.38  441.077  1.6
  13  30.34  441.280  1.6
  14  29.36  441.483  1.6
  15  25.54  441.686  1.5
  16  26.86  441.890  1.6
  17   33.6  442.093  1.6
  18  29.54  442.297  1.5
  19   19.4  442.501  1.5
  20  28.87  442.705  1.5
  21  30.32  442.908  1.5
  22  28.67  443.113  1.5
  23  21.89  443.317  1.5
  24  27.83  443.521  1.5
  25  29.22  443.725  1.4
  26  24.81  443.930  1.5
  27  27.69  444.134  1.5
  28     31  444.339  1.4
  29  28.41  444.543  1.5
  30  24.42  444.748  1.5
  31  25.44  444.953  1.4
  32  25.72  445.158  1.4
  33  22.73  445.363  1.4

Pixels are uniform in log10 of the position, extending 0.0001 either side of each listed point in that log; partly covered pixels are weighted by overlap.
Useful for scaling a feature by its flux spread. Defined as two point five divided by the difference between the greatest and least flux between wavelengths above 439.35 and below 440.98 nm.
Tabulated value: 0.35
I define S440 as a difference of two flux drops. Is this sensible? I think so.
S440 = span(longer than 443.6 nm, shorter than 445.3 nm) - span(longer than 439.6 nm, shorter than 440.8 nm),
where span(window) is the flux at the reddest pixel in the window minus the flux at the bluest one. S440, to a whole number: -6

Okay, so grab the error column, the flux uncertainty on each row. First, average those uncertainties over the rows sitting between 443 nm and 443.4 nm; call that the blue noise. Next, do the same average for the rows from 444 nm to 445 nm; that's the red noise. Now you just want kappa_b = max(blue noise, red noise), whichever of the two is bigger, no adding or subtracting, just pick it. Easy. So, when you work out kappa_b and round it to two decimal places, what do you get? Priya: 1.50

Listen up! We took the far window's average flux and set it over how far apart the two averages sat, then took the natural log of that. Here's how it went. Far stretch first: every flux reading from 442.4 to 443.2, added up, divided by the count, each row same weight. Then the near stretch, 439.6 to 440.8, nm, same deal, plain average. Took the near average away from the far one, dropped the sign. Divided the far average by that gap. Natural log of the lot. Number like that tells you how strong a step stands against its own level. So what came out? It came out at 2.0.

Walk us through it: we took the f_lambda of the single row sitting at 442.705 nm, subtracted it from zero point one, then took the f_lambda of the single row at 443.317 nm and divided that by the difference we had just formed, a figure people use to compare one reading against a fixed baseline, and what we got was -0.76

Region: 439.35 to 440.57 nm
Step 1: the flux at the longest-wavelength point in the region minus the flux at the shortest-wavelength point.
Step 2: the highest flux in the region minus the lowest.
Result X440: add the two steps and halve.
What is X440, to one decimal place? 4.9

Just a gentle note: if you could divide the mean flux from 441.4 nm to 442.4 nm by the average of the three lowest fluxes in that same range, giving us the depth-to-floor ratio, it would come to 1.06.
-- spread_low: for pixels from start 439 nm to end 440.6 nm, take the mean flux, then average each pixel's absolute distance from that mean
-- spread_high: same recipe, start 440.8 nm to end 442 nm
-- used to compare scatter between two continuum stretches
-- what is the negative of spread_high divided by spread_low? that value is -1.08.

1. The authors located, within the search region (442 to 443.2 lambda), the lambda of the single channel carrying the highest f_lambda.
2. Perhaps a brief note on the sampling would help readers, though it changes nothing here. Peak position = 442.093 nm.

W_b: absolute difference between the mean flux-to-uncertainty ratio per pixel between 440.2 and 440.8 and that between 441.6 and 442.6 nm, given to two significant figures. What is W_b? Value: 2.0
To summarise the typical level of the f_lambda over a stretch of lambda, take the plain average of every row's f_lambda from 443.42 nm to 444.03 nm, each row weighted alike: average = 27.3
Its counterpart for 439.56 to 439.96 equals 30.5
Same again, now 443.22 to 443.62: 24.9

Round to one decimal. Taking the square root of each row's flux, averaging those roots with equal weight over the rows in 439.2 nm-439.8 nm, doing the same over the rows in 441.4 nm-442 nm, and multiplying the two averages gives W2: 28.3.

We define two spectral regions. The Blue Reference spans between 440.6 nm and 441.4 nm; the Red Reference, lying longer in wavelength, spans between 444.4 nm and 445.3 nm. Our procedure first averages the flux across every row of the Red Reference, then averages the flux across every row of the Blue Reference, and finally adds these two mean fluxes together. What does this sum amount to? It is 56.3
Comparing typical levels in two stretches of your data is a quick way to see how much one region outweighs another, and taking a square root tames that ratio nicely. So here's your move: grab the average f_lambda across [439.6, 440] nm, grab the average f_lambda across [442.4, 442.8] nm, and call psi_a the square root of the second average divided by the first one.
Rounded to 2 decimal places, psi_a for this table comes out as 0.89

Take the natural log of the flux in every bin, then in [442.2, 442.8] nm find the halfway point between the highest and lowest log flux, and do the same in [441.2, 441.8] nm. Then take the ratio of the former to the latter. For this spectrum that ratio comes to 0.955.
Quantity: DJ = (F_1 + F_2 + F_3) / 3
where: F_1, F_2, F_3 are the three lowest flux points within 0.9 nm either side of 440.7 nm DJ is 27.7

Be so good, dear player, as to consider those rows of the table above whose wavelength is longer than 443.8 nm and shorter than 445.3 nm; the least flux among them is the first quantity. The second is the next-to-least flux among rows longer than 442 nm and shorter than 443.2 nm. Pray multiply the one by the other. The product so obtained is 700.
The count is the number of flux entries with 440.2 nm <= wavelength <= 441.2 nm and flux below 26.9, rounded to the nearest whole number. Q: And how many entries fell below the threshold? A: 0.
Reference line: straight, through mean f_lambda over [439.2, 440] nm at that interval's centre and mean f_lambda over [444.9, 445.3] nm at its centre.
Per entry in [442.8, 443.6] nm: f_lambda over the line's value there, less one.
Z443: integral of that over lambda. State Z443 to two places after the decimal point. 0.01 nm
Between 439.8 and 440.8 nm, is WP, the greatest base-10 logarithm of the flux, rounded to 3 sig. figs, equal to 1.53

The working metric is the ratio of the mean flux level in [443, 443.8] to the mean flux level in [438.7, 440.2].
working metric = 0.91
